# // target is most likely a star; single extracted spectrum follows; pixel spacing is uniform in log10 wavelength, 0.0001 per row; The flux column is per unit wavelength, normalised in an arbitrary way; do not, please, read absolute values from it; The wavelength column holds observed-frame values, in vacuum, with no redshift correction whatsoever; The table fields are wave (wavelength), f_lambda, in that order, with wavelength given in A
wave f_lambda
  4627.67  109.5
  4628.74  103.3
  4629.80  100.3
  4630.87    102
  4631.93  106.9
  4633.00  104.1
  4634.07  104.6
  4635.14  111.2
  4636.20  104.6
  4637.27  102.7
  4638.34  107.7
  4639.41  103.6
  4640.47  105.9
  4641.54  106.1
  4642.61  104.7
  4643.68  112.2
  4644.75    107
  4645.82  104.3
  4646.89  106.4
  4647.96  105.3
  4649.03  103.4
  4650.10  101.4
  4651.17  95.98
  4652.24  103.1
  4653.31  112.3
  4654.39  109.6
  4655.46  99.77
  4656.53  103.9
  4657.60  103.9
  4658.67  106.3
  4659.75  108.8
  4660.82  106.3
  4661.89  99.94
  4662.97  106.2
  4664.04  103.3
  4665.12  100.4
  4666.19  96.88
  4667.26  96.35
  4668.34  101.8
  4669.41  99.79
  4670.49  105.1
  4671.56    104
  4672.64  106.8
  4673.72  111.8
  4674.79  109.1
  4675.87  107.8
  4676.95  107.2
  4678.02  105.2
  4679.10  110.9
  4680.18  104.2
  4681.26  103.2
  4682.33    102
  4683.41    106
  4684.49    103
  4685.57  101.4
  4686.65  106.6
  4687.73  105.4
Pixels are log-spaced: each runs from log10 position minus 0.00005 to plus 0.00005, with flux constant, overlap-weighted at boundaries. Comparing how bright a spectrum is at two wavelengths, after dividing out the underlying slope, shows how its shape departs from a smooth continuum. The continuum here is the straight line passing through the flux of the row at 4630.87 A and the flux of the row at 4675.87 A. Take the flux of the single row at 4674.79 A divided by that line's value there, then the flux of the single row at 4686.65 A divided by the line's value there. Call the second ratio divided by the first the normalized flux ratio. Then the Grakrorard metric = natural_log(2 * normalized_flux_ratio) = 0.66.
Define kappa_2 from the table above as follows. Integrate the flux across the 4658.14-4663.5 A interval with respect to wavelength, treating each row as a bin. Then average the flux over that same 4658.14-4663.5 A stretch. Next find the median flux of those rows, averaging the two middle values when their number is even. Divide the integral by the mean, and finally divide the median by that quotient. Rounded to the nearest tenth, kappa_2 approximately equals 19.8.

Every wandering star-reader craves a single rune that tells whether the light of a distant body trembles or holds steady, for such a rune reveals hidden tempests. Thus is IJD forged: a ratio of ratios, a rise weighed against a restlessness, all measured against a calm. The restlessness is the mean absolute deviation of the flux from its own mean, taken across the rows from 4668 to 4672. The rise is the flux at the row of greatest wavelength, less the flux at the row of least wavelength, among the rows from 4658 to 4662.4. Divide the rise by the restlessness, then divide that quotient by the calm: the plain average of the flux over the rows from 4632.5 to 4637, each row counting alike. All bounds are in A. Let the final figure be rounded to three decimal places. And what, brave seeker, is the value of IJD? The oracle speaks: -0.032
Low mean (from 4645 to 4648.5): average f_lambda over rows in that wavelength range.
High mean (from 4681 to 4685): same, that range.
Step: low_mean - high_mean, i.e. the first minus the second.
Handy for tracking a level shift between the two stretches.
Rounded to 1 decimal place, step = 1.8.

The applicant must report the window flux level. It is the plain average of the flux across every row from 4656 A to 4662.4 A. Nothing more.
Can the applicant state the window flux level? 105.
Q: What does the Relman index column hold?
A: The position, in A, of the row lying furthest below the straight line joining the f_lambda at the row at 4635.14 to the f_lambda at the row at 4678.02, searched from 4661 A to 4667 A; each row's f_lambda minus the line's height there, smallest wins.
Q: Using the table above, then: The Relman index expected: 4666.19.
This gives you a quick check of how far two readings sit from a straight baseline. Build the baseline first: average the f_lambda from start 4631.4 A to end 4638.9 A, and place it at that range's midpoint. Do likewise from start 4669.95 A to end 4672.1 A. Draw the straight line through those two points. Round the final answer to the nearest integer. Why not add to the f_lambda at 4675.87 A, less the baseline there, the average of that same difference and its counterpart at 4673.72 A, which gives 9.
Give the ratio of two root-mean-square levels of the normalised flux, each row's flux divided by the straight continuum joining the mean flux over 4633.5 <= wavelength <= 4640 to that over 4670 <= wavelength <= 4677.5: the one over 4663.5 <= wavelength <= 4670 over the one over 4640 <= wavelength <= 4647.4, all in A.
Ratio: 0.93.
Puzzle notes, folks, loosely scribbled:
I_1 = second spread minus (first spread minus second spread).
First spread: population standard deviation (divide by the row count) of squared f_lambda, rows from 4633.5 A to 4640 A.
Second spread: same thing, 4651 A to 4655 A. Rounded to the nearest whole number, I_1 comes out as 2008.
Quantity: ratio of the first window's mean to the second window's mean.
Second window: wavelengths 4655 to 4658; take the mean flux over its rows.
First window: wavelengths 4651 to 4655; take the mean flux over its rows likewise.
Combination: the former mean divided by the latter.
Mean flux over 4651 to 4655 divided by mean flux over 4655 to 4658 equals 1.03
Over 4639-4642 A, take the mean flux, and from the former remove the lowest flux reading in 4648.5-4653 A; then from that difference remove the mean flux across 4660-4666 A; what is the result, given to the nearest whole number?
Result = -94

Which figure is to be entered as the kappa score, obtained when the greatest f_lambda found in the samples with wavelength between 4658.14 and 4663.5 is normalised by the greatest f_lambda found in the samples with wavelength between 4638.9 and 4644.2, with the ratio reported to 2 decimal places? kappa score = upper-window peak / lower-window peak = 0.97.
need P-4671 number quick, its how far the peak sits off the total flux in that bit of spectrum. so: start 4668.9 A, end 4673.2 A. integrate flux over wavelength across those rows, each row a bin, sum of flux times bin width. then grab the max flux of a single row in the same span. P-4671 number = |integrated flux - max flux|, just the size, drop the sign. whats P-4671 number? 340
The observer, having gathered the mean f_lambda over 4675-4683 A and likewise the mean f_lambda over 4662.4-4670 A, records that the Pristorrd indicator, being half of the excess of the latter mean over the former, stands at -2.6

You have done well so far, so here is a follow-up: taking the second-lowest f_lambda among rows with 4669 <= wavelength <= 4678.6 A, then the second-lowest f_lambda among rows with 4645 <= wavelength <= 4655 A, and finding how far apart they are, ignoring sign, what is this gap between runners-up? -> 2.6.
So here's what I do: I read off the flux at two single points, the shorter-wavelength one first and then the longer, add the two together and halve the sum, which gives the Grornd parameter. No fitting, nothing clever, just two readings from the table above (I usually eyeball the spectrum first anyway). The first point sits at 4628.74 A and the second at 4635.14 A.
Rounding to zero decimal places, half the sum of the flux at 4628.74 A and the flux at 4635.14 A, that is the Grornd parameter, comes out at 107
